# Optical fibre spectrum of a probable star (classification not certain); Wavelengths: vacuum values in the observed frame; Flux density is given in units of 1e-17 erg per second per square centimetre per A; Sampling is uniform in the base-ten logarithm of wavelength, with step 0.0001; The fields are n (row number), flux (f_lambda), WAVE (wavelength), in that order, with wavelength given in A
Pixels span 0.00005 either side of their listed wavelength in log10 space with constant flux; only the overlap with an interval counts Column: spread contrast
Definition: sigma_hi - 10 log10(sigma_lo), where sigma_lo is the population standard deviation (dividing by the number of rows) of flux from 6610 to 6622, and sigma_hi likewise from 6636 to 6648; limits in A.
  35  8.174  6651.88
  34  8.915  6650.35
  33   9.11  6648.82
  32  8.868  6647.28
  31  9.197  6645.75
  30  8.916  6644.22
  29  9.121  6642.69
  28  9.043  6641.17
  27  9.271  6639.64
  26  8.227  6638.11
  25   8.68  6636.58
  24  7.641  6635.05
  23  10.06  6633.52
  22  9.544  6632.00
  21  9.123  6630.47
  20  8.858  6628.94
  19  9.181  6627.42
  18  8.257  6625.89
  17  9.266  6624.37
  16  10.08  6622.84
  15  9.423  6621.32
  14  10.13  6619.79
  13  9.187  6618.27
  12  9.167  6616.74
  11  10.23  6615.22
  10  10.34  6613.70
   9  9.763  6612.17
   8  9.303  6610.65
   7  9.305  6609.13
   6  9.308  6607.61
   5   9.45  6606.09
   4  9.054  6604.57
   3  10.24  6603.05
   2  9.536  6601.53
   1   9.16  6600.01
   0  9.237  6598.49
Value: 3.7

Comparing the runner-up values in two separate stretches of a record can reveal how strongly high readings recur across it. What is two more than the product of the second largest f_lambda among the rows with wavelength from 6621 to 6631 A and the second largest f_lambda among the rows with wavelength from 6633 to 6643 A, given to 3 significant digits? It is 89.4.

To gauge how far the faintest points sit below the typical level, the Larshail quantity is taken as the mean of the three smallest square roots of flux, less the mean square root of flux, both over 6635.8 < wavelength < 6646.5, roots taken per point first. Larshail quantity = -0.053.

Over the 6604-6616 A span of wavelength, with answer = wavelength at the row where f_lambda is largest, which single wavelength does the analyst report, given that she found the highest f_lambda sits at 6613.70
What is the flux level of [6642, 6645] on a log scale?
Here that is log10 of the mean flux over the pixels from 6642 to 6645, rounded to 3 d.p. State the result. 0.955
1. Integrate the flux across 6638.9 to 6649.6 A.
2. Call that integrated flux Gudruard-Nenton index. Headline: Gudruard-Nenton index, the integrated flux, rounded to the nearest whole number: 97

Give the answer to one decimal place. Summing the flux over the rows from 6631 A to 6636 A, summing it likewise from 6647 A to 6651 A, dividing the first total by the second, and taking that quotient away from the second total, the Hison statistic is 25.9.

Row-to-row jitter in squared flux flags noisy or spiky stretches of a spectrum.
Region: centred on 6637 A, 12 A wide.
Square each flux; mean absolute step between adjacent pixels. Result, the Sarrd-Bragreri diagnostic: 14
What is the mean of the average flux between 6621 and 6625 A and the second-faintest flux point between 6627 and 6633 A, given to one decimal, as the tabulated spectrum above 9.4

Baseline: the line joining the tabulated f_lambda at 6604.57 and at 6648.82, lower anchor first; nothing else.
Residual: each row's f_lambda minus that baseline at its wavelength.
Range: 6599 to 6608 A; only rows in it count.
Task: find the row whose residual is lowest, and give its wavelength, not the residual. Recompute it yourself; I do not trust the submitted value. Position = 6604.57 A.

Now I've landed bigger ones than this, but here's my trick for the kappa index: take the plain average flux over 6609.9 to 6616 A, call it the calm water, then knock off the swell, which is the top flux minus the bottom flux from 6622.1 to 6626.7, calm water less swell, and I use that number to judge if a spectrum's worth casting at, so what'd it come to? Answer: 8.1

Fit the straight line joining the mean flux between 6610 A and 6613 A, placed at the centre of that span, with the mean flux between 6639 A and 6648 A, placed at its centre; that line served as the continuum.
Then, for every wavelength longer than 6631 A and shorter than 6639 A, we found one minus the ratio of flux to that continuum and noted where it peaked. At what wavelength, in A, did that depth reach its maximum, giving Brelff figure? 6635.05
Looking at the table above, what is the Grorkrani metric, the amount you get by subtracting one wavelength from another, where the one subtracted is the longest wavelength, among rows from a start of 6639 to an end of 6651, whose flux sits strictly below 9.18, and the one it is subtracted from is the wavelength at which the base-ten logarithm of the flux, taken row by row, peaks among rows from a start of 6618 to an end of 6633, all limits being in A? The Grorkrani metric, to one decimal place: -30.6 A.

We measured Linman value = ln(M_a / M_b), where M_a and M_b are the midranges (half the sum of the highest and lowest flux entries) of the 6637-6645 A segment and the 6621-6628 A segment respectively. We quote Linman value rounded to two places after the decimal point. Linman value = -0.05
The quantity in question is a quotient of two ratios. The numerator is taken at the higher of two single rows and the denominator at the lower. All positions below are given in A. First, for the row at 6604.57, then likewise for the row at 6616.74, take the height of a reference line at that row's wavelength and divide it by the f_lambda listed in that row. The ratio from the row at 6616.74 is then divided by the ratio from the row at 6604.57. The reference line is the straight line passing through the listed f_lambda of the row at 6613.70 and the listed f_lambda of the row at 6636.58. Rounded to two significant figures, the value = 0.91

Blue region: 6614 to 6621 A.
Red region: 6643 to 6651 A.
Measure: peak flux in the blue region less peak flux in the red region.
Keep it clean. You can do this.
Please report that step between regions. 1.0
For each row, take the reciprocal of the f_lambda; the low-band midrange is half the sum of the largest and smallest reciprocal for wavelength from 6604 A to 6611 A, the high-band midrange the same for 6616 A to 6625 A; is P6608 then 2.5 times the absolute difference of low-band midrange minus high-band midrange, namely 0.011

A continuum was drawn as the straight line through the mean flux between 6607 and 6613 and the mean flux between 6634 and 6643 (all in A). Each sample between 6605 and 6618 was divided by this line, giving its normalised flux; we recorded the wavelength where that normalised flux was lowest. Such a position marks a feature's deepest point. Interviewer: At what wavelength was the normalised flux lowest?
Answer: 6607.61 A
